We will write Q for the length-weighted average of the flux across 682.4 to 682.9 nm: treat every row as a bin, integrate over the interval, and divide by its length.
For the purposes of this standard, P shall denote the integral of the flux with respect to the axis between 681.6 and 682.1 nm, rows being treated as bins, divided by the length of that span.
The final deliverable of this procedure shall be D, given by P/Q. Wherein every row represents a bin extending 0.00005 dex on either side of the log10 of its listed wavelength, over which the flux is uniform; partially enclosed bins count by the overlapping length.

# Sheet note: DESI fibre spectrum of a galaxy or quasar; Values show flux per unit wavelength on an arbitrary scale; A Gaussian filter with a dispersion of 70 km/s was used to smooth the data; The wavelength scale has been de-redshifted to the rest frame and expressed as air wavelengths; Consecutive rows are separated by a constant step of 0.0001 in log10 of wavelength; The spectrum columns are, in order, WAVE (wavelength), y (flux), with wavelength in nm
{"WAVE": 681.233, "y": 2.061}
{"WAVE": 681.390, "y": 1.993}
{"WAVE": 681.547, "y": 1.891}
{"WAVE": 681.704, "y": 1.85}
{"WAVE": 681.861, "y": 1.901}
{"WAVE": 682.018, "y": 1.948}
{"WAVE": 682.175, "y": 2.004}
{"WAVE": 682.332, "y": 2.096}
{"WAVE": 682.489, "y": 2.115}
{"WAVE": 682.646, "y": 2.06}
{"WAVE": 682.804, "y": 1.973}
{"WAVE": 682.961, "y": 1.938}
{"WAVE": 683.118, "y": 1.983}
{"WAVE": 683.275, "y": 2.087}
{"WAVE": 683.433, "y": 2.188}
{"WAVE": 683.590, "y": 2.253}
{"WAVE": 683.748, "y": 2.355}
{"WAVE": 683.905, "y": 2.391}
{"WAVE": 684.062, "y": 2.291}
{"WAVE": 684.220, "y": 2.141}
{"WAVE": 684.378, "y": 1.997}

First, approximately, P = 1.90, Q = 2.05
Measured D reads 0.93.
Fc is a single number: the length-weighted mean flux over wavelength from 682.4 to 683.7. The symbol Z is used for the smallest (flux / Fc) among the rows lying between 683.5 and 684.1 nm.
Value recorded 1.08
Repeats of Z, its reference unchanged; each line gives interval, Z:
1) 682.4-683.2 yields 0.93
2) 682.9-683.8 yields 0.93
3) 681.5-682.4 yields 0.89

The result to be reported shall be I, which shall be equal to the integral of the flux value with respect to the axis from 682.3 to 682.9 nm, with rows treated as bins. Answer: 1.23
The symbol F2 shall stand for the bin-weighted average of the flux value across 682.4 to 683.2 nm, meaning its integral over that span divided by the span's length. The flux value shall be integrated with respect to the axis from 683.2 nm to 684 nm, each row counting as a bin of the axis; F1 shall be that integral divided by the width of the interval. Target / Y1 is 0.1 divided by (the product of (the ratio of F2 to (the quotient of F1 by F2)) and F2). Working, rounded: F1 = 2.26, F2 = 2.02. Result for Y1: 0.028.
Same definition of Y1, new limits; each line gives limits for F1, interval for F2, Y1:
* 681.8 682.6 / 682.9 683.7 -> 0.022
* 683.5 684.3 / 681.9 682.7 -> 0.027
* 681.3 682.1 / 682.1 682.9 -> 0.022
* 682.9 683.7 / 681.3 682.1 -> 0.030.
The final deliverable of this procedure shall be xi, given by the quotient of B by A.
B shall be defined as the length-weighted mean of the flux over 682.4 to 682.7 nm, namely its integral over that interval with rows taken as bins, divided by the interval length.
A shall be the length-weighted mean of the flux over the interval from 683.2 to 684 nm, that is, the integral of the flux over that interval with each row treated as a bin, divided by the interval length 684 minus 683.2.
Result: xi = 0.93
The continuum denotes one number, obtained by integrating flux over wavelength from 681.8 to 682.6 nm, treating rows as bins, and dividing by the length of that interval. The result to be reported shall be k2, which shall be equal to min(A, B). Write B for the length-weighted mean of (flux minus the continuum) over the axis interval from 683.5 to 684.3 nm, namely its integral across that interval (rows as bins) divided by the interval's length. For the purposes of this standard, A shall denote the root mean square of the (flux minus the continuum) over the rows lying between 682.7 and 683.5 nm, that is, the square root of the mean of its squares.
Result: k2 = 0.09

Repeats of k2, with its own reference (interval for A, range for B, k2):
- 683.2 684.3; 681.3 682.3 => -0.08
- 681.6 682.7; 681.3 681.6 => -0.07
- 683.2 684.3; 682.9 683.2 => -0.06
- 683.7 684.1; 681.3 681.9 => -0.11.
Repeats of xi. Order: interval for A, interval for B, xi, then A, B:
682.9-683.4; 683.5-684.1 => 1.15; 2.02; 2.32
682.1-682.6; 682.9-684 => 1.05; 2.07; 2.18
